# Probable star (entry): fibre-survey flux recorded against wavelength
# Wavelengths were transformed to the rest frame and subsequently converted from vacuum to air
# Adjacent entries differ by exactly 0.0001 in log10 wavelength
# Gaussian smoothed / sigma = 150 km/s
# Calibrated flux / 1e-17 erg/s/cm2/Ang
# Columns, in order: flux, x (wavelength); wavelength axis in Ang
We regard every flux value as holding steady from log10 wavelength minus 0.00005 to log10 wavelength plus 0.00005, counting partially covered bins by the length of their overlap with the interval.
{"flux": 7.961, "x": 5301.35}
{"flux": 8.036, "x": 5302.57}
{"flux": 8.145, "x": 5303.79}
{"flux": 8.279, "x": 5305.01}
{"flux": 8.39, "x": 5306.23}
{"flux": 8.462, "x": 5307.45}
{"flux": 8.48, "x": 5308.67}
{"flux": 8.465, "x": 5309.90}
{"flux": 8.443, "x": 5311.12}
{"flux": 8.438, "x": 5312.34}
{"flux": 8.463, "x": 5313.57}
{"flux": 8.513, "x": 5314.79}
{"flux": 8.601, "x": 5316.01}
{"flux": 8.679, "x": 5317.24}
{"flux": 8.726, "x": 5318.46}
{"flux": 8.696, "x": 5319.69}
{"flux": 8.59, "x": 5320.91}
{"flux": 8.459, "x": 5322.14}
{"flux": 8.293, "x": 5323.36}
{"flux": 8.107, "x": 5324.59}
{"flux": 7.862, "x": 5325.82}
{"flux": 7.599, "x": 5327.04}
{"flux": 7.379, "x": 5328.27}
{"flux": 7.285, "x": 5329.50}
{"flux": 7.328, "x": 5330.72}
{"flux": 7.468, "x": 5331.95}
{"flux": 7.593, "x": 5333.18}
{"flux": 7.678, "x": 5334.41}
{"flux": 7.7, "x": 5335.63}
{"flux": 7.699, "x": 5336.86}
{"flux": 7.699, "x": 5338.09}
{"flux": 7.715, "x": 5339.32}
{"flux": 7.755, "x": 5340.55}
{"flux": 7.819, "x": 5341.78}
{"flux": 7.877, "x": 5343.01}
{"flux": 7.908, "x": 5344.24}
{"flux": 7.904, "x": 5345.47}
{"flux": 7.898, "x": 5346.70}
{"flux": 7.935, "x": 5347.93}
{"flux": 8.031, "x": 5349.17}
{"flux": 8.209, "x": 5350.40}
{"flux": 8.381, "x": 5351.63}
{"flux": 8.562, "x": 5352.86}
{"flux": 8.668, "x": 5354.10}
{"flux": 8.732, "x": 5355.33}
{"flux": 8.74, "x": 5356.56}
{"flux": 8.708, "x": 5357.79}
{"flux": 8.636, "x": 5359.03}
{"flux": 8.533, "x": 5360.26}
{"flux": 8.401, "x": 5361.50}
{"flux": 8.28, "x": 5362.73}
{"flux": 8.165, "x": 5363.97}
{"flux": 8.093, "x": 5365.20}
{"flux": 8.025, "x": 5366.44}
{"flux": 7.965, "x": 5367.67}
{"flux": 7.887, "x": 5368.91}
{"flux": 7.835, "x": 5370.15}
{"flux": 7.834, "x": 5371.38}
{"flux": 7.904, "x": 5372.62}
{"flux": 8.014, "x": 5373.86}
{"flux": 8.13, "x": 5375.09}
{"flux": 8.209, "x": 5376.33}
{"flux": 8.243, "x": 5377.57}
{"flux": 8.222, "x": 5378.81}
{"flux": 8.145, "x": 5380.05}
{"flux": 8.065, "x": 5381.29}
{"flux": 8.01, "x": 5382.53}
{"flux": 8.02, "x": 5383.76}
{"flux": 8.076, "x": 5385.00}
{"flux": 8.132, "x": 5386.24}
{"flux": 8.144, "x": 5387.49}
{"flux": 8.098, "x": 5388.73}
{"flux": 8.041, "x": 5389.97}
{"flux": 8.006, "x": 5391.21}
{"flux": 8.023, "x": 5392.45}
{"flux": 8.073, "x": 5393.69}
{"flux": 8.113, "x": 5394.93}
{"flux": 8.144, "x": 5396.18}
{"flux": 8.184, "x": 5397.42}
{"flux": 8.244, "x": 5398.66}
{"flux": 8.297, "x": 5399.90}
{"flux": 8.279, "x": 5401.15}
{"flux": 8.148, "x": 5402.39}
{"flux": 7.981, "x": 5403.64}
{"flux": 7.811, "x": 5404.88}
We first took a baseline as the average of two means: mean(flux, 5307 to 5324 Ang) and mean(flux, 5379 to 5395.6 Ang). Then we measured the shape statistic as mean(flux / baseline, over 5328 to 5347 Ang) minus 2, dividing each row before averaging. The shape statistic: -1.08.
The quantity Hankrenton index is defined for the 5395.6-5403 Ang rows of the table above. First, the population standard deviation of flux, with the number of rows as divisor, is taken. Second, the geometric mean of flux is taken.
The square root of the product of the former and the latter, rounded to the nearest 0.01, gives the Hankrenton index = 0.71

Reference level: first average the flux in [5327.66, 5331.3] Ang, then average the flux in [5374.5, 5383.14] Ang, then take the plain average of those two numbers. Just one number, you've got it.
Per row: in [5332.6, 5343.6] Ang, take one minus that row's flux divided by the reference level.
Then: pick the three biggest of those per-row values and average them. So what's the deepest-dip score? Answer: 0.01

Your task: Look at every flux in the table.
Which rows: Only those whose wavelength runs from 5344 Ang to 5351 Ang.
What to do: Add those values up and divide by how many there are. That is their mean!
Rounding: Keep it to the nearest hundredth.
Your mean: 7.98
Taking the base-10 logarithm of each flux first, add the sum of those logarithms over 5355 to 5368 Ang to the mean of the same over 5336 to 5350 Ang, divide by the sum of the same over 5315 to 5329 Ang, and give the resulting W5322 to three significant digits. 1.10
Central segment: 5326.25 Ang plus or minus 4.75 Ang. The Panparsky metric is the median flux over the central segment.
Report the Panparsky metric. 7.73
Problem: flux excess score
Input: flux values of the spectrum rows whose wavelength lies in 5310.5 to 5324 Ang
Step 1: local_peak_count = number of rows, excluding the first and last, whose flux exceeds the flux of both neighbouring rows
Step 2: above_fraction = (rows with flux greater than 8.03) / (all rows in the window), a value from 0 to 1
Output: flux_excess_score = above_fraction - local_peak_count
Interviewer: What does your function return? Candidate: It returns 0.0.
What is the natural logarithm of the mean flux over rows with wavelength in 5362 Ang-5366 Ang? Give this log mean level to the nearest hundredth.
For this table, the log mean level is 2.10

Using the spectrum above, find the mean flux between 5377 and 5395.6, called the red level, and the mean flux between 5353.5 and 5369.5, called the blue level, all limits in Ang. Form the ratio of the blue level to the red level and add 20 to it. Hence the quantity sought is 21.0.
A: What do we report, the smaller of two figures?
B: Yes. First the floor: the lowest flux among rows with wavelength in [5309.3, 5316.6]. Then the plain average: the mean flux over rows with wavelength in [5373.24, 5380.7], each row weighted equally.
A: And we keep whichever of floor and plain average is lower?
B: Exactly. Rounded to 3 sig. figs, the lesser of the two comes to 8.16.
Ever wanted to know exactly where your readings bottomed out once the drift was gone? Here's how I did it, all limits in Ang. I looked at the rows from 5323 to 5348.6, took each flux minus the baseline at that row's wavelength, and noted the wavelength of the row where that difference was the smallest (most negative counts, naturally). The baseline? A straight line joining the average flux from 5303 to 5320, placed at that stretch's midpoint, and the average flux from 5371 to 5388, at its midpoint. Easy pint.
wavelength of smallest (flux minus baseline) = 5329.50 Ang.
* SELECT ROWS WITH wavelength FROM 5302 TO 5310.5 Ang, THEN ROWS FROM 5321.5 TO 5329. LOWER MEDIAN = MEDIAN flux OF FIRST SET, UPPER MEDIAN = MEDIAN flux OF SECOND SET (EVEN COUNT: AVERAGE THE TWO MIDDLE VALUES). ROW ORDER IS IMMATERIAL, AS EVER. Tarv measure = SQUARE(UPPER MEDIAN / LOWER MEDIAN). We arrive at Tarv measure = 0.91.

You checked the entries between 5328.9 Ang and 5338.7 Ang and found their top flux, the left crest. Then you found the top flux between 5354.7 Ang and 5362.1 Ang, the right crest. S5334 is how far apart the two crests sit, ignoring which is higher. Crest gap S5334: 1.04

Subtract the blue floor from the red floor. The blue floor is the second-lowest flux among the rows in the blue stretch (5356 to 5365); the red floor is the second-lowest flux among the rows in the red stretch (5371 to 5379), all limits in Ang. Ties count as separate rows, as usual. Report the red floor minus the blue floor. -0.38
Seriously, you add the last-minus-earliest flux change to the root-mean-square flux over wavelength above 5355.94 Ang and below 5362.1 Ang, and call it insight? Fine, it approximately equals 8.3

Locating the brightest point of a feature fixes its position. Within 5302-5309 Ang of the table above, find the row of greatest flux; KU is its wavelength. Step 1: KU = 5308.67 Ang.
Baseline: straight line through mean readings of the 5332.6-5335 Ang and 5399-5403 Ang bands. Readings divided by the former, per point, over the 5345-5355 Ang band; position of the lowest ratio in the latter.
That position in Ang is 5346.70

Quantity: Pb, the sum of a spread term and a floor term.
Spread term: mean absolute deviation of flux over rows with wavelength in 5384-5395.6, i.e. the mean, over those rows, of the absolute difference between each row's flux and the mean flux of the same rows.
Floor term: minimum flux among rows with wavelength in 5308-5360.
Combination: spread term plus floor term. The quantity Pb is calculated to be 7.32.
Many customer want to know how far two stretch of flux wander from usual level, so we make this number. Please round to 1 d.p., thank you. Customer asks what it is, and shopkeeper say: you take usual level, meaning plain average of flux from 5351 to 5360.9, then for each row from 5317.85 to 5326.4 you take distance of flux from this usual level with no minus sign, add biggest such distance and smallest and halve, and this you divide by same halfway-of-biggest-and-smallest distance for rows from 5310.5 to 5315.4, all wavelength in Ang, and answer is 2.7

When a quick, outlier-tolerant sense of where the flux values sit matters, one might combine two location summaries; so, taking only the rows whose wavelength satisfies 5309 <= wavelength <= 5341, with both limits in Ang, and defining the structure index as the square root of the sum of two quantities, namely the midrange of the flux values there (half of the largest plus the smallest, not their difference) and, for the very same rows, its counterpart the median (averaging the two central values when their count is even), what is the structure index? 4.00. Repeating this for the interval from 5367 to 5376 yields 3.99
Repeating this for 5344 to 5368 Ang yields 4.07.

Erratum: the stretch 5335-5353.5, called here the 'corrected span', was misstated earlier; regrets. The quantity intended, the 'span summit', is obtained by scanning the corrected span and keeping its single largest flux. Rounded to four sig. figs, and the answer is 8.562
